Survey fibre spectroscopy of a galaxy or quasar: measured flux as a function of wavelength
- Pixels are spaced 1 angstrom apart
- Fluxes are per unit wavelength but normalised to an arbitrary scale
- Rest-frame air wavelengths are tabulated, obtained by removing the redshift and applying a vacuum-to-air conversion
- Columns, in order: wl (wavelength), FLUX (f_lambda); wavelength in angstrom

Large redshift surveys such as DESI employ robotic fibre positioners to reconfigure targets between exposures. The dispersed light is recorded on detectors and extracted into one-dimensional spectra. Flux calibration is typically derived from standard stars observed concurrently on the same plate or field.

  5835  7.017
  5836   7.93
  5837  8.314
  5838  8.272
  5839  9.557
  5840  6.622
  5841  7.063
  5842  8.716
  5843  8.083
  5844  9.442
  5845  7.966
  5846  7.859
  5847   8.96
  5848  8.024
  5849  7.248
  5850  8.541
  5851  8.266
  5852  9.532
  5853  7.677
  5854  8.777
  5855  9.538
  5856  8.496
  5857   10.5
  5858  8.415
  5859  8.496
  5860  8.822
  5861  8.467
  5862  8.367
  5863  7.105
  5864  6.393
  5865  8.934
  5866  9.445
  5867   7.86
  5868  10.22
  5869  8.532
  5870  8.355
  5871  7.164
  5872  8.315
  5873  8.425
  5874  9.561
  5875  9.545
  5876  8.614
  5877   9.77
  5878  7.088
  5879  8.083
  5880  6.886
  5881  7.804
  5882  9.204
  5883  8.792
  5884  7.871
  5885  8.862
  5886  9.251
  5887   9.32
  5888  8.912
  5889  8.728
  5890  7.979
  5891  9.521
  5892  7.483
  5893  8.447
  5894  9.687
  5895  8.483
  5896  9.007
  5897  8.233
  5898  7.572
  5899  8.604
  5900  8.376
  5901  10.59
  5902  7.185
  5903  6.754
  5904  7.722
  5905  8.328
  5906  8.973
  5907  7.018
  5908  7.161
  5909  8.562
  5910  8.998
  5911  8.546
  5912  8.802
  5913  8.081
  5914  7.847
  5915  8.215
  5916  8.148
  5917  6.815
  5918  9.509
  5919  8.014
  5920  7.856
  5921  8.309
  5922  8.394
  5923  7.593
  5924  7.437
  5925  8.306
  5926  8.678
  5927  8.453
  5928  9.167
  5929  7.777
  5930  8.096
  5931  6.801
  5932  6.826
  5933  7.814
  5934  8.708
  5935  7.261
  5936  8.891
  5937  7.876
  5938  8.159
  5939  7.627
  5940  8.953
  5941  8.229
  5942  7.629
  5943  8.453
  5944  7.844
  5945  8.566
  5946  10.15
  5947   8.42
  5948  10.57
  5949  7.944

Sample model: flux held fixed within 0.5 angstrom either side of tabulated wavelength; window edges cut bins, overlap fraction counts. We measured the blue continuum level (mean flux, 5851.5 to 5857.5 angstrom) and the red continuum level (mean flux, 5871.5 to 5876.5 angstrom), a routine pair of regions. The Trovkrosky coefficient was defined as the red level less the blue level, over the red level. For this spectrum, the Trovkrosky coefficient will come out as -0.022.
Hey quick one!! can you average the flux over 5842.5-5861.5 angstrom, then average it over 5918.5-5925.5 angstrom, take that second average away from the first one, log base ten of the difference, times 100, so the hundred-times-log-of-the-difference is -22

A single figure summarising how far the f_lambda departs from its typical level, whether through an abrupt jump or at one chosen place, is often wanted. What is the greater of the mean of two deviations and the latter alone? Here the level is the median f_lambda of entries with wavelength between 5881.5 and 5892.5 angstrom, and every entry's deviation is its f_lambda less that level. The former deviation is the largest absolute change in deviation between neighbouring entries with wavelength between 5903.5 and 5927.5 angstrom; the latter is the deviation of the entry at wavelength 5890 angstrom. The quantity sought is 0.9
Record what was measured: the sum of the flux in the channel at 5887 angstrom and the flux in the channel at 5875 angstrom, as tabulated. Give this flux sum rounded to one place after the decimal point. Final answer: 18.9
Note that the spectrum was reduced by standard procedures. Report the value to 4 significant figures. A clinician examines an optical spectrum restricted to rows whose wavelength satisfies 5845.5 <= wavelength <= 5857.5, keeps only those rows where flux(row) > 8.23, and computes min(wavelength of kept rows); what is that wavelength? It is 5847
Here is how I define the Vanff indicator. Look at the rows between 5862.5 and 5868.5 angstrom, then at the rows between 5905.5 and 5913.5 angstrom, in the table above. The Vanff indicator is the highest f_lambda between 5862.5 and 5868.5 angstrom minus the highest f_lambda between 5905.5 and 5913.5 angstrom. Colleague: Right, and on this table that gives 1.2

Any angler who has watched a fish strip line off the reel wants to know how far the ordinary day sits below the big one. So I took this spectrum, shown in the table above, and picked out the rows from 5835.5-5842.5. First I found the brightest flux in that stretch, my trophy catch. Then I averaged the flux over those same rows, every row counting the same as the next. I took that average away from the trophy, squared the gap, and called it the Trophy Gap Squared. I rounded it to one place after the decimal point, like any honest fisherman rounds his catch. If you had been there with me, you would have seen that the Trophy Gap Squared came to 2.2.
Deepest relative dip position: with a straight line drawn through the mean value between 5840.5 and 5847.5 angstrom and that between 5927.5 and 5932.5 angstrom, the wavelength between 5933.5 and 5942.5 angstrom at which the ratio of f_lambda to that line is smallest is 5935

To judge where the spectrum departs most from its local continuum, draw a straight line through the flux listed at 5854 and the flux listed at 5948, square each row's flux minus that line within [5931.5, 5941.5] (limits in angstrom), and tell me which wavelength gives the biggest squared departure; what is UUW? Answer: 5932 angstrom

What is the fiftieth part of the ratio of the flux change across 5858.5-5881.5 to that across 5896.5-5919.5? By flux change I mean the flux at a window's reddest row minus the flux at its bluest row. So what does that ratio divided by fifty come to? 0.06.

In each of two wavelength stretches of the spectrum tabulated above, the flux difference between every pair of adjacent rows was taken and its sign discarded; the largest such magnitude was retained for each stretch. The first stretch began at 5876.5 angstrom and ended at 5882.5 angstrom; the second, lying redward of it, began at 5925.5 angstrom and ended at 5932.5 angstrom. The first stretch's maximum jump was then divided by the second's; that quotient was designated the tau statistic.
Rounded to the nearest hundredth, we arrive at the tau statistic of 1.93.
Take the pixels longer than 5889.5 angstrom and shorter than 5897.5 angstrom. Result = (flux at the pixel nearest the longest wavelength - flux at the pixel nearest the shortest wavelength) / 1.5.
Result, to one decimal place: 0.2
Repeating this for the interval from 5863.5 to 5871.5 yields 0.5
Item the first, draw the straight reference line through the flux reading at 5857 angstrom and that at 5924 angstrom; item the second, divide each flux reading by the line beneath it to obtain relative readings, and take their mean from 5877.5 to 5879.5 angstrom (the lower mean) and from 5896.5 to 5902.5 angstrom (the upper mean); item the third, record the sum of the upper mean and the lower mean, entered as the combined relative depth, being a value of 1.78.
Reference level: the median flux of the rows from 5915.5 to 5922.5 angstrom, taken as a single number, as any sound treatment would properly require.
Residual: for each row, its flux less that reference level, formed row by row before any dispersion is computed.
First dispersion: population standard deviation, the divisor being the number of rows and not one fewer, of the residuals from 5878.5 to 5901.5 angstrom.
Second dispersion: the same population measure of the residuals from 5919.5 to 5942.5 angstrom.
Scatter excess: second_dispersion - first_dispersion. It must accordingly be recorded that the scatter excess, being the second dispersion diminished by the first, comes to -0.19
